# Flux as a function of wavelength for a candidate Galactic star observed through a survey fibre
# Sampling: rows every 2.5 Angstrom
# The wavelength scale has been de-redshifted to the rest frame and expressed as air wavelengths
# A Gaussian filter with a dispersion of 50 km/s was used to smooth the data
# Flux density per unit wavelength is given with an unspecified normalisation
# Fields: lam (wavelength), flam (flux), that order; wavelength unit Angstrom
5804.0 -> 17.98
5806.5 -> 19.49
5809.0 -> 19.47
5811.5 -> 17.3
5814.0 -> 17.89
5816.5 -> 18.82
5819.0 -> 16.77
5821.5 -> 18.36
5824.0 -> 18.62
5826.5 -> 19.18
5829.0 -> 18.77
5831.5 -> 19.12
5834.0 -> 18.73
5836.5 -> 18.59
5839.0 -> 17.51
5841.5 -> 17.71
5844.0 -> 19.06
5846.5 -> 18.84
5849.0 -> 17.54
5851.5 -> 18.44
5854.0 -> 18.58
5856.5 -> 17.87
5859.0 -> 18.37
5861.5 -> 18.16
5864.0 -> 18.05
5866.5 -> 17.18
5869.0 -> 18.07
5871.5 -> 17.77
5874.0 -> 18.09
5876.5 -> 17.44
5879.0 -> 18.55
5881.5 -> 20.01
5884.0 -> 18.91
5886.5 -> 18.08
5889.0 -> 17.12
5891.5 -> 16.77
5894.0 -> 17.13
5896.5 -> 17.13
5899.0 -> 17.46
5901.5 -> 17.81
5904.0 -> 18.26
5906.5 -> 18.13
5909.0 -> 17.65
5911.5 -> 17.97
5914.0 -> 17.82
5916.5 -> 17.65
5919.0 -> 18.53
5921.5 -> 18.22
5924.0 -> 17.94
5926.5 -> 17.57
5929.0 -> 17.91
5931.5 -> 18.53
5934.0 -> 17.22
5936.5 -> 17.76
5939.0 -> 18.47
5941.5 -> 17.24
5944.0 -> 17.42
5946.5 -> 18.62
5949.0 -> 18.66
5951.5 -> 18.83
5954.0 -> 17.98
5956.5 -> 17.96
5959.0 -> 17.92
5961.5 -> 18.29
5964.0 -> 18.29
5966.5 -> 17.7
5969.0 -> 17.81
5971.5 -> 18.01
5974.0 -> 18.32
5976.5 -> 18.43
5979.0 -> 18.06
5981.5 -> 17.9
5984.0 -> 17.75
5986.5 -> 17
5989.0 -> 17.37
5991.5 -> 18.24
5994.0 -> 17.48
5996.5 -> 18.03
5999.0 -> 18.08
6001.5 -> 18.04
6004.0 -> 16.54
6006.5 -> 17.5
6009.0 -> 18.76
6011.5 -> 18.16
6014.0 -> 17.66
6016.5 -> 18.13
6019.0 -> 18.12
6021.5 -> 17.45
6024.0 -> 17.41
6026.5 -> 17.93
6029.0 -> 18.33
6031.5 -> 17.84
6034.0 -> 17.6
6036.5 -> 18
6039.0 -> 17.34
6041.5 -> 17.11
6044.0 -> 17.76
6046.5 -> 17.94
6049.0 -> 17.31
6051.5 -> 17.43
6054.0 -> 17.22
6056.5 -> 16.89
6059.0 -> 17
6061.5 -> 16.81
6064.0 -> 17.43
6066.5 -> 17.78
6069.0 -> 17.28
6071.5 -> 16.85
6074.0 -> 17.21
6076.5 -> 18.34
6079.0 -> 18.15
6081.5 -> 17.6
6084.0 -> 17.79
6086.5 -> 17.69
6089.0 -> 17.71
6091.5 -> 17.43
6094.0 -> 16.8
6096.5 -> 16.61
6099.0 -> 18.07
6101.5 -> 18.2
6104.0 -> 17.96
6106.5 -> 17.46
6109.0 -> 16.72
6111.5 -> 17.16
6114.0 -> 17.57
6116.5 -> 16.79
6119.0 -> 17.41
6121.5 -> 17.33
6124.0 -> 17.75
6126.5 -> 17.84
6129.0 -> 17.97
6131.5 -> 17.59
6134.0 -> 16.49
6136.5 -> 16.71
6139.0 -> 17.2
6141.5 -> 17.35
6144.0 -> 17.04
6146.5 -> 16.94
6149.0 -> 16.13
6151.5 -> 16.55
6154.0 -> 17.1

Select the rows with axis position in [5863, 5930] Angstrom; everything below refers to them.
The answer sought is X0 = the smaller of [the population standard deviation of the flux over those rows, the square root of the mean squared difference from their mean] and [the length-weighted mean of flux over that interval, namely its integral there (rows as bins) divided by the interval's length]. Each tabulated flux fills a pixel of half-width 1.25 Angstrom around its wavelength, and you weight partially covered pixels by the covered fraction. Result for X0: 0.64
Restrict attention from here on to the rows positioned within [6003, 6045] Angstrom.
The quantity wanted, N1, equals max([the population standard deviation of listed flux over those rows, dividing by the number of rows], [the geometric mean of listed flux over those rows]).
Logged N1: 17.7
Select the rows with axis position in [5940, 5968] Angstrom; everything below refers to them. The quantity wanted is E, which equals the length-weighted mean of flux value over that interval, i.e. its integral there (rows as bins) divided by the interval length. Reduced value 18.1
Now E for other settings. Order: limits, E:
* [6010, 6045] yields 17.8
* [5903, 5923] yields 18.0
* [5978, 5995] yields 17.7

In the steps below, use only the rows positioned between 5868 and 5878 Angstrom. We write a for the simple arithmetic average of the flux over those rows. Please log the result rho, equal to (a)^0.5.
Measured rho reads 4.22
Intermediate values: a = 17.8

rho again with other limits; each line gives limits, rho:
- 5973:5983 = 4.26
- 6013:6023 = 4.22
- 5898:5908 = 4.23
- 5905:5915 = 4.23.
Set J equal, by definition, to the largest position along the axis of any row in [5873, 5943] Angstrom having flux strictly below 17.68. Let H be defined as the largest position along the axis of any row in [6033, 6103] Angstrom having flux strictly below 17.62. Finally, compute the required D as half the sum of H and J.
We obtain 6019.0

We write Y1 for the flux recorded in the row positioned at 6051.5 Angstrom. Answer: 17.43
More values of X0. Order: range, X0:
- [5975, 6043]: 0.47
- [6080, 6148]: 0.47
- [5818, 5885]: 0.69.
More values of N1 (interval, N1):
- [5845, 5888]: 18.2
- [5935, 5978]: 18.1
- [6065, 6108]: 17.6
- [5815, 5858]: 18.4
